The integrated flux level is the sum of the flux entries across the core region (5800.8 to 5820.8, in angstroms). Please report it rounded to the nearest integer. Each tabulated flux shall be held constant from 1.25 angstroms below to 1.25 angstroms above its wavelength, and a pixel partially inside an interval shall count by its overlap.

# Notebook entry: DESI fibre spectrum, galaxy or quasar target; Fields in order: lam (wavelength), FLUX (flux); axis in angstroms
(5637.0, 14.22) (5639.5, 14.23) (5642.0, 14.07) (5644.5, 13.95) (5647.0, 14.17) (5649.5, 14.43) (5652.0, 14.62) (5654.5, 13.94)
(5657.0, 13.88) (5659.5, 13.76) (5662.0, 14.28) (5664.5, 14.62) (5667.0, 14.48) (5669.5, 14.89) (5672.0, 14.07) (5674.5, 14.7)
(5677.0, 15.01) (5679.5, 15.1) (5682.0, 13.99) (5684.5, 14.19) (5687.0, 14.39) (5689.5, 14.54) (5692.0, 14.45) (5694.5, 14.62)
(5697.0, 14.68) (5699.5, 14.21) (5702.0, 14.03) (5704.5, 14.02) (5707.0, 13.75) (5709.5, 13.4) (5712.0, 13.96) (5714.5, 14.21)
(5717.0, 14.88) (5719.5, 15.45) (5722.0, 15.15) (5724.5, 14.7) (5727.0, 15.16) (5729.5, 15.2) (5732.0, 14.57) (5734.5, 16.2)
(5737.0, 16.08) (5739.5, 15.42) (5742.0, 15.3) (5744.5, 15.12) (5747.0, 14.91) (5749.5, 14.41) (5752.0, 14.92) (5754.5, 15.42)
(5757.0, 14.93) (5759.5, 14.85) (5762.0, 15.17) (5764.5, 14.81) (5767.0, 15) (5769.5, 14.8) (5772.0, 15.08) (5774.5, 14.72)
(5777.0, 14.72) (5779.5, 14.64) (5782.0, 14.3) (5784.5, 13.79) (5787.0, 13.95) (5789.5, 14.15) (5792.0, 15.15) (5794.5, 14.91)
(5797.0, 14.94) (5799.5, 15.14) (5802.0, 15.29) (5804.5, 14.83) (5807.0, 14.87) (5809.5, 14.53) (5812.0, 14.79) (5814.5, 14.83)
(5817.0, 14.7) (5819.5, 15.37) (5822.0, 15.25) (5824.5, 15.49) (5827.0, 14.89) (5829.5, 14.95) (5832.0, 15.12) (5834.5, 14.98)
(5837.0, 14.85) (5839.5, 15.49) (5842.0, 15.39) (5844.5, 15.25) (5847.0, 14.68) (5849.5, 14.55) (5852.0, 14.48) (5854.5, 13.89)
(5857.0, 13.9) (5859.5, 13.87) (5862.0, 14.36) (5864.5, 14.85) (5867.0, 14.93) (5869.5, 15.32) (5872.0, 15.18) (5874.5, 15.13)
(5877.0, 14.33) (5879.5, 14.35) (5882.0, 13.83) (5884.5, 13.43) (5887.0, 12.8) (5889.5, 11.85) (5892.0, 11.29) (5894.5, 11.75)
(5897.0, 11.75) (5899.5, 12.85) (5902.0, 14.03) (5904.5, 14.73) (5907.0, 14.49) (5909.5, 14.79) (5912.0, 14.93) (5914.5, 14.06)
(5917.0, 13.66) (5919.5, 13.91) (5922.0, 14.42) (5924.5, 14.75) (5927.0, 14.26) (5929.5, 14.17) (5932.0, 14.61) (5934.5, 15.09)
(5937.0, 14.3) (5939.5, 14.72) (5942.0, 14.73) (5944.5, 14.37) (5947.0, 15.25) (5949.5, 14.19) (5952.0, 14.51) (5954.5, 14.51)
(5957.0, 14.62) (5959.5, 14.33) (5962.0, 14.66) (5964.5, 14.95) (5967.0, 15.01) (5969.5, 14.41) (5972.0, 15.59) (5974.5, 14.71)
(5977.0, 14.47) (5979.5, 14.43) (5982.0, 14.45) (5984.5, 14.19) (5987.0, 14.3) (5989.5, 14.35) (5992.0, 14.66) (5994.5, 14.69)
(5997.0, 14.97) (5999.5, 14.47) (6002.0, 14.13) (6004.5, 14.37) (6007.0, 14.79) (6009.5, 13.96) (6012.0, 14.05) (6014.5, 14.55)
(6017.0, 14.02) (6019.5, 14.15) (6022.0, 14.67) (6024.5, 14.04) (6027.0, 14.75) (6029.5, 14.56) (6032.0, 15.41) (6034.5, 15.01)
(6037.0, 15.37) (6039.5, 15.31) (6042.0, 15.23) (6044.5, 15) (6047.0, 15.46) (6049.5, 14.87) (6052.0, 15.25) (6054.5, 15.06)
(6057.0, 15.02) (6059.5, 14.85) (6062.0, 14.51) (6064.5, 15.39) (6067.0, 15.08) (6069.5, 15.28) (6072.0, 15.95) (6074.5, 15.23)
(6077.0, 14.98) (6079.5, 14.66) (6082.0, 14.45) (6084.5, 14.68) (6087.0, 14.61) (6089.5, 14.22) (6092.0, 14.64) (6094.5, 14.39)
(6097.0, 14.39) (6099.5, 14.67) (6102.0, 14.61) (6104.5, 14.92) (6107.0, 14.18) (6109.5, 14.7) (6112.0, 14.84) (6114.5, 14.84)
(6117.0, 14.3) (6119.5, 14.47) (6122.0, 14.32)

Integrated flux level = 119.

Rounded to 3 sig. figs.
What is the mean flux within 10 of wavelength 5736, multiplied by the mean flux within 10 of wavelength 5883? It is 206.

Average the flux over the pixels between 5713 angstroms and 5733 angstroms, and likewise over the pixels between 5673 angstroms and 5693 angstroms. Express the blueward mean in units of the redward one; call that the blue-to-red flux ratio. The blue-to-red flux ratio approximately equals 0.98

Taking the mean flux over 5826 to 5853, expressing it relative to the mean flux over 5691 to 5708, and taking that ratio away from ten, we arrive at 8.95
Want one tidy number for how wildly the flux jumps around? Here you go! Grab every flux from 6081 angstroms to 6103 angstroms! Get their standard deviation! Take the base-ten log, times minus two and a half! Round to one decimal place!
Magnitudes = 2.0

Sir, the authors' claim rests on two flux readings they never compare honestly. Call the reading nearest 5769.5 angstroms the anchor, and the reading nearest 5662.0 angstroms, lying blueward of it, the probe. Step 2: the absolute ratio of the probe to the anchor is 0.96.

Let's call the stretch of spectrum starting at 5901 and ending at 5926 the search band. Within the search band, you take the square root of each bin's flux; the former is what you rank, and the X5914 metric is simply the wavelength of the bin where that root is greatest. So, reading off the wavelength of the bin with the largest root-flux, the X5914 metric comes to 5912.0 angstroms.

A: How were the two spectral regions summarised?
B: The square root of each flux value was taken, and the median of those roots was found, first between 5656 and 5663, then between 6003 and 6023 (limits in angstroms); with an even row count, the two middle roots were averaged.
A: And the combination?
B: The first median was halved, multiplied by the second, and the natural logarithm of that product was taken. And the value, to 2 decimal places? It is 1.95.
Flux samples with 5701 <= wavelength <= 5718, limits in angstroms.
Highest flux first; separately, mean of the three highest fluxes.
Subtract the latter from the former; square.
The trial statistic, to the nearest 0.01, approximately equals 0.26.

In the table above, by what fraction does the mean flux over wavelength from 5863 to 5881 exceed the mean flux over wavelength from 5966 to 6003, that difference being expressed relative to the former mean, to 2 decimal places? 0.02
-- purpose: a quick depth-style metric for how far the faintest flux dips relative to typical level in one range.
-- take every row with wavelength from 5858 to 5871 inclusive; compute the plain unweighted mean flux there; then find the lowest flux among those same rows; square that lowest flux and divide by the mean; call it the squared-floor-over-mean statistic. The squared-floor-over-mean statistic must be 13.1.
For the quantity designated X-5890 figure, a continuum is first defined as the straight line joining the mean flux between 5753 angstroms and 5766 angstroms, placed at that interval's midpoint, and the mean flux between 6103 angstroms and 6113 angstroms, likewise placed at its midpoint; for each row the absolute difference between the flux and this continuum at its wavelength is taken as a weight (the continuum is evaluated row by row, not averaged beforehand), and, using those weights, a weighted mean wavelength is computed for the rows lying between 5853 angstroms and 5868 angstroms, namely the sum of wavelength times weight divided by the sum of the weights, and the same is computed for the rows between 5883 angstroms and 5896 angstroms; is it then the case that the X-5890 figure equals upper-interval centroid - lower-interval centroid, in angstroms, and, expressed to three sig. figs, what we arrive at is 32.5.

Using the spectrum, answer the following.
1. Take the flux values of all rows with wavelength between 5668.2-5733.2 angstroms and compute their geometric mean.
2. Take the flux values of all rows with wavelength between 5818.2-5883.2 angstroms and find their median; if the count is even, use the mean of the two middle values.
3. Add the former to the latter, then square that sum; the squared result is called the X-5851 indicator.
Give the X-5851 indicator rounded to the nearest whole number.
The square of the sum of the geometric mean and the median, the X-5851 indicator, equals 865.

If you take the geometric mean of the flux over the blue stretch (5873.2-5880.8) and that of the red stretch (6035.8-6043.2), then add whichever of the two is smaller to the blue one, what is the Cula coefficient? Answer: 29.2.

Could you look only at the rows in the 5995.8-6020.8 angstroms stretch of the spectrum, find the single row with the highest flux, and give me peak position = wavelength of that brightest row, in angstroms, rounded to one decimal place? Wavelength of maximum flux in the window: 5997.0 angstroms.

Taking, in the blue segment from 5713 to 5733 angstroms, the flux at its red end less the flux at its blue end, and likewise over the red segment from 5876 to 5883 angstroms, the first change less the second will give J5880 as 0.9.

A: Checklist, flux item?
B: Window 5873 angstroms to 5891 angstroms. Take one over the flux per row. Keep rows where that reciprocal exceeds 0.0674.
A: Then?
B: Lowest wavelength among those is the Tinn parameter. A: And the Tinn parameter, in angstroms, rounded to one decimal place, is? 5877.0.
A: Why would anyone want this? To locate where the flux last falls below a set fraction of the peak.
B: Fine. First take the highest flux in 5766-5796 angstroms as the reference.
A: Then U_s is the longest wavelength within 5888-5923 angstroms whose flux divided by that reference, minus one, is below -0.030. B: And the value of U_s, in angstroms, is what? 5922.0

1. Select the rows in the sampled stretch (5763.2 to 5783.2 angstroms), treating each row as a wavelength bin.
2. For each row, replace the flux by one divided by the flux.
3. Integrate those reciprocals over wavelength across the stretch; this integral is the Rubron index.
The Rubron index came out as 1.36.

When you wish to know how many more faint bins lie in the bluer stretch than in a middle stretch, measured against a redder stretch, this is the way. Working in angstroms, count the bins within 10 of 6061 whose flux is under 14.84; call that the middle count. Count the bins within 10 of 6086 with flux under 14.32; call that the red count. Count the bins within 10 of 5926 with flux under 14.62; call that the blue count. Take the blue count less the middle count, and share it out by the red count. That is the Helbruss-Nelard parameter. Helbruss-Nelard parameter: 5.0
